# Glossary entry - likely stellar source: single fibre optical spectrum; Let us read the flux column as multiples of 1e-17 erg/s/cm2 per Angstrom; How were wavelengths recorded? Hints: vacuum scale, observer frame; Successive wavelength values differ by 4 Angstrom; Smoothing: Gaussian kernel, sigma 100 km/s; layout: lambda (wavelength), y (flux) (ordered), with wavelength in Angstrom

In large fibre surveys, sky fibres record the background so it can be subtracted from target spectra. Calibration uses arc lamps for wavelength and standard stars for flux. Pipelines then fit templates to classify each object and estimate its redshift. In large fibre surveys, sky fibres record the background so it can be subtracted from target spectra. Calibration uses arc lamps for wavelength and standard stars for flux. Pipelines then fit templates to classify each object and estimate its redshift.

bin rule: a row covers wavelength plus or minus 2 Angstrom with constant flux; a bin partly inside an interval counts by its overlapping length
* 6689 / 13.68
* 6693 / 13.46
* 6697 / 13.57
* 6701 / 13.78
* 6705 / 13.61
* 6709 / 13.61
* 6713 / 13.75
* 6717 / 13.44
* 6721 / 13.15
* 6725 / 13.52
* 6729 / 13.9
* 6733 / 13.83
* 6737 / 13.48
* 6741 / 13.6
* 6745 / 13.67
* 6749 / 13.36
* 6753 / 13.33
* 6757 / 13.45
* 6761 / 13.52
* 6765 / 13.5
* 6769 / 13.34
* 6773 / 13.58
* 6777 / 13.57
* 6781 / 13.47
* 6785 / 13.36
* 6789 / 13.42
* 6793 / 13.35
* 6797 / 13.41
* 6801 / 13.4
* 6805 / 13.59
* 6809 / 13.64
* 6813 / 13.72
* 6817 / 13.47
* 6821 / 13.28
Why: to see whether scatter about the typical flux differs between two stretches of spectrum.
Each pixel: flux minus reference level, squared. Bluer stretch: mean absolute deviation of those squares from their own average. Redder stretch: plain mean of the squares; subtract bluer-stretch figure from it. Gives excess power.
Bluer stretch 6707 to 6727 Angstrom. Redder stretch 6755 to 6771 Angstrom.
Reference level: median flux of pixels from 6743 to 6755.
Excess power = -0.026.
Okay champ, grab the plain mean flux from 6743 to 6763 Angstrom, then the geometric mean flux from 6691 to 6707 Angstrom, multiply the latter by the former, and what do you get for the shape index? 183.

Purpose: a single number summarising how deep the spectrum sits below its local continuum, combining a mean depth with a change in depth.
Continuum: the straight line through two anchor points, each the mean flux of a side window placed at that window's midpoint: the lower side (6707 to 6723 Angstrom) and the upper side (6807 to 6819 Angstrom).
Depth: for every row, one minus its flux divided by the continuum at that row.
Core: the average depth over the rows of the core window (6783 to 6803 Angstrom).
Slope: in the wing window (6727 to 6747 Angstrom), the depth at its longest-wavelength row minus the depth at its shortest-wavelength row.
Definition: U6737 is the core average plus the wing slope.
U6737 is 0.033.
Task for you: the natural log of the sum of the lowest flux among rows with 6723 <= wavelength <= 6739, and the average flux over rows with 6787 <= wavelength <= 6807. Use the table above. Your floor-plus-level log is 3.293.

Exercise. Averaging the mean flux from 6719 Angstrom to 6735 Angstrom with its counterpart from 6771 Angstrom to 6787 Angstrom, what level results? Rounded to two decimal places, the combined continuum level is 13.55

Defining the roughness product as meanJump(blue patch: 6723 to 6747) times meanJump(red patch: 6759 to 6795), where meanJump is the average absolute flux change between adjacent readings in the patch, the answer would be 0.019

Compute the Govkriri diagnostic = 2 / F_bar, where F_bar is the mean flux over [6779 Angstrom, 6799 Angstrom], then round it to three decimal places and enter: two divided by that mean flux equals 0.149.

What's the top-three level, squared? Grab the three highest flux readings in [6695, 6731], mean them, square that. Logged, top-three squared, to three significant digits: 191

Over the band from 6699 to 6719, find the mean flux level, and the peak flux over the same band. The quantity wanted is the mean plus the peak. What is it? 27.4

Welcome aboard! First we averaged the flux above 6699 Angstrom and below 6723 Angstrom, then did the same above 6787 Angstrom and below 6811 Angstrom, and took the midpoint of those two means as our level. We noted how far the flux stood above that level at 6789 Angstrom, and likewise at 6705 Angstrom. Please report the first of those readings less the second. -0.19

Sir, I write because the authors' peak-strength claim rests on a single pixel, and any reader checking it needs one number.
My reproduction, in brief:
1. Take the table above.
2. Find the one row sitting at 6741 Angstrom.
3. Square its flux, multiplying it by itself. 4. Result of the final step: 185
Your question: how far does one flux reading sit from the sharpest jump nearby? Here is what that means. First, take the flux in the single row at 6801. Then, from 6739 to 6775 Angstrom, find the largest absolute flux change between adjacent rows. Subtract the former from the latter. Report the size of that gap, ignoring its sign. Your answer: 13.1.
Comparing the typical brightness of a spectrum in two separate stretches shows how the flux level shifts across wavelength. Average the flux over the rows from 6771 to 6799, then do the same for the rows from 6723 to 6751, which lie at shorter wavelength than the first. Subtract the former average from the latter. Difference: 0.17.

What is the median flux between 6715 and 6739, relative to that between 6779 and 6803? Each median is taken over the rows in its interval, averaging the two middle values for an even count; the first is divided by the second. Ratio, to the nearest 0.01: 1.01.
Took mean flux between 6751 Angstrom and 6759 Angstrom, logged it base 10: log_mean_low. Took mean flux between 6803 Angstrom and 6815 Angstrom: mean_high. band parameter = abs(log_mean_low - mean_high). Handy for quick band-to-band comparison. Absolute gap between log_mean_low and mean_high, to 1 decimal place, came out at 12.5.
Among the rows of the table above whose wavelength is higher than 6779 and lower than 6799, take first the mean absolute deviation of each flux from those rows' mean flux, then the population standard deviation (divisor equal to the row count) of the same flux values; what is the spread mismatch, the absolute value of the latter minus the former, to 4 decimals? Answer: 0.0059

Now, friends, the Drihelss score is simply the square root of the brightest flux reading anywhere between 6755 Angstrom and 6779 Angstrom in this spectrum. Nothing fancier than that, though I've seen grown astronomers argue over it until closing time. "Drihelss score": 3.685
